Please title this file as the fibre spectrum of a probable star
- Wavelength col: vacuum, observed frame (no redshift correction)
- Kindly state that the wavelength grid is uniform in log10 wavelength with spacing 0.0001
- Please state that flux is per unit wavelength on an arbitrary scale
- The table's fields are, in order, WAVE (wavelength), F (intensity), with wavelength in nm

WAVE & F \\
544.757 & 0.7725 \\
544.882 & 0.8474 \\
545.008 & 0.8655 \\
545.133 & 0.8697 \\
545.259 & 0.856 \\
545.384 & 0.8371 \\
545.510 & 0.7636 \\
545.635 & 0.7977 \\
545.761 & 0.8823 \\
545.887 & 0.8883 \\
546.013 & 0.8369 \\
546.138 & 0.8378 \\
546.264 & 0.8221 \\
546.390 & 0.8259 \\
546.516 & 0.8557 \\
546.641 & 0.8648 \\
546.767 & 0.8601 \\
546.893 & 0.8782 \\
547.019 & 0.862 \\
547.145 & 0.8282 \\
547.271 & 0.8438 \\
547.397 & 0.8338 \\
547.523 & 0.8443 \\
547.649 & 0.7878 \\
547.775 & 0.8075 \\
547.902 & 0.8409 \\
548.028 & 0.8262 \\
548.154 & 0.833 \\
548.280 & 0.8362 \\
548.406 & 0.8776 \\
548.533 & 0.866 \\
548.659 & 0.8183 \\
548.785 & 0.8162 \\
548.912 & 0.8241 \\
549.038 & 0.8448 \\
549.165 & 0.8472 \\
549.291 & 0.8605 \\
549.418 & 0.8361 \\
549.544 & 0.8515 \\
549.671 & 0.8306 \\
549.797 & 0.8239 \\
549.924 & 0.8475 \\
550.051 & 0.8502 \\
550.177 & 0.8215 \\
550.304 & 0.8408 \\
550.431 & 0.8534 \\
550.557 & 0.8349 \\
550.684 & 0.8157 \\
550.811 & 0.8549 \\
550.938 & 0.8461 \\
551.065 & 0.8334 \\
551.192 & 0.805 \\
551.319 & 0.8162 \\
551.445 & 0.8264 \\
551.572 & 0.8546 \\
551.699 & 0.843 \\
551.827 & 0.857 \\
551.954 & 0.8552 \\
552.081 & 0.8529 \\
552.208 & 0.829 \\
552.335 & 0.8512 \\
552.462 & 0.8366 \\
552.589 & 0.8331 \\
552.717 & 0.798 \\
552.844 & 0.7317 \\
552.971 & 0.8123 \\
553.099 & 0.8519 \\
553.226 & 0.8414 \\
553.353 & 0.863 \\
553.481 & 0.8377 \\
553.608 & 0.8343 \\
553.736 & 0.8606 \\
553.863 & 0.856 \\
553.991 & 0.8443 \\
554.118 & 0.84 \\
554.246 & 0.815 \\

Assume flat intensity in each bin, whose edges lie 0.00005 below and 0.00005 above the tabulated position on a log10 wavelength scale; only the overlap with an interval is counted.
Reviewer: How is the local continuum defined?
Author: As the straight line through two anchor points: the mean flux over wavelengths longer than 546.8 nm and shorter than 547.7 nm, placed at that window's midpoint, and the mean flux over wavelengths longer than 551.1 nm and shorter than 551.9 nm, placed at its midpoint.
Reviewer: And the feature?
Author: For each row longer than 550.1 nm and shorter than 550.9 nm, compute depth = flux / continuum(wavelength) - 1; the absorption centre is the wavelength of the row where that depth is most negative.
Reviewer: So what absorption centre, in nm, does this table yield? 550.684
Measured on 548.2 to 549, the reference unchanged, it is 548.785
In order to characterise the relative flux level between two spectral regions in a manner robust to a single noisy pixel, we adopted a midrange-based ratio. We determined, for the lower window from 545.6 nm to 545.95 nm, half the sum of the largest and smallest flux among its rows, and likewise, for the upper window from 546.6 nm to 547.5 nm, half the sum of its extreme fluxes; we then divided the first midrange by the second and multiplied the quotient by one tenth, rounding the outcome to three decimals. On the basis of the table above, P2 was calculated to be 0.099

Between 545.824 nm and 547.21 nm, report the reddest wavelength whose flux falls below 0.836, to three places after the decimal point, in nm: 547.145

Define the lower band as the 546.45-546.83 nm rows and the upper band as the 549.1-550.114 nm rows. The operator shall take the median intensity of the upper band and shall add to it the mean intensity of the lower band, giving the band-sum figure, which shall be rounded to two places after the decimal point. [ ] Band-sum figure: 1.71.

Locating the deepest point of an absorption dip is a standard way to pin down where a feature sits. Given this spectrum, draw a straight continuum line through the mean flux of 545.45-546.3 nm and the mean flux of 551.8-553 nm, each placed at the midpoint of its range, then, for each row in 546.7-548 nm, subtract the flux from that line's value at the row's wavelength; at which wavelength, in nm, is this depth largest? 547.649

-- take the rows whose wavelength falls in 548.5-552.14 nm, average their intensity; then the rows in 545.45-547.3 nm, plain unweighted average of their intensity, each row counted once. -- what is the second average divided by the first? 1.01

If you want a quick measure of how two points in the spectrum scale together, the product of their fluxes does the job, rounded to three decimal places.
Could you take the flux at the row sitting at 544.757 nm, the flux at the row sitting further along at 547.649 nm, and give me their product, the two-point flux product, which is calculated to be 0.609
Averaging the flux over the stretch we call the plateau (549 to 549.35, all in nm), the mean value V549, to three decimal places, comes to 0.851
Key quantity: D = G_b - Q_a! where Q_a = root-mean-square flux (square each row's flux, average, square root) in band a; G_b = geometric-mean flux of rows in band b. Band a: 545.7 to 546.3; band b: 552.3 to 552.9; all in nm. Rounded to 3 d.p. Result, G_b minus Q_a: -0.045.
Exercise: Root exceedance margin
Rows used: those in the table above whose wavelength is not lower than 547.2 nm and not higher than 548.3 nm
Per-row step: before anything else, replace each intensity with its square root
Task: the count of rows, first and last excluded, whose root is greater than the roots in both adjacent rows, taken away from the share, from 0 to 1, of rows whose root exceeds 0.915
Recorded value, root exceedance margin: -1.67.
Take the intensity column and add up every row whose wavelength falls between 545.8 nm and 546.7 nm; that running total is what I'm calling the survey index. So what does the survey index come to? 5.93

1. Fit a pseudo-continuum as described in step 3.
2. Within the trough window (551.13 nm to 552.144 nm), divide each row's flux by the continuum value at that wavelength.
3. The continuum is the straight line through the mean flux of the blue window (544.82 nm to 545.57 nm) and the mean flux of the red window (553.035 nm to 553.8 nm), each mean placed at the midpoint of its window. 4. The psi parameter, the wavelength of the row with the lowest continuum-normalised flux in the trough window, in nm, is 551.192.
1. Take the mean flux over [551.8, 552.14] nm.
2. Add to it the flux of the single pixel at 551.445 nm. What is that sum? 1.68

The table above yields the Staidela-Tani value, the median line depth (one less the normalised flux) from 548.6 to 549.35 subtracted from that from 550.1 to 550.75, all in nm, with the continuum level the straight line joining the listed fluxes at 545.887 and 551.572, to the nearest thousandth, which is -0.011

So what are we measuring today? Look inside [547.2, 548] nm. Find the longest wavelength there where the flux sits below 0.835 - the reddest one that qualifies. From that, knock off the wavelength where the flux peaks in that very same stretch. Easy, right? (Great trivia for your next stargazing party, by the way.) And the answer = 0.25 nm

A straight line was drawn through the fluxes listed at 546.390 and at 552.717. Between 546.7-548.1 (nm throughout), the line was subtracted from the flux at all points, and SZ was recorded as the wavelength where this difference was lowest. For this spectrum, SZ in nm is 547.649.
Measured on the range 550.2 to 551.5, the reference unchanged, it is 551.192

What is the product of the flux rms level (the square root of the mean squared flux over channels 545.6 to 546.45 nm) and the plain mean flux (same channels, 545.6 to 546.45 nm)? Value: 0.709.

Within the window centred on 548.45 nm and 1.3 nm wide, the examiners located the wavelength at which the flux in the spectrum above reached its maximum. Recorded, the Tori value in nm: 548.406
